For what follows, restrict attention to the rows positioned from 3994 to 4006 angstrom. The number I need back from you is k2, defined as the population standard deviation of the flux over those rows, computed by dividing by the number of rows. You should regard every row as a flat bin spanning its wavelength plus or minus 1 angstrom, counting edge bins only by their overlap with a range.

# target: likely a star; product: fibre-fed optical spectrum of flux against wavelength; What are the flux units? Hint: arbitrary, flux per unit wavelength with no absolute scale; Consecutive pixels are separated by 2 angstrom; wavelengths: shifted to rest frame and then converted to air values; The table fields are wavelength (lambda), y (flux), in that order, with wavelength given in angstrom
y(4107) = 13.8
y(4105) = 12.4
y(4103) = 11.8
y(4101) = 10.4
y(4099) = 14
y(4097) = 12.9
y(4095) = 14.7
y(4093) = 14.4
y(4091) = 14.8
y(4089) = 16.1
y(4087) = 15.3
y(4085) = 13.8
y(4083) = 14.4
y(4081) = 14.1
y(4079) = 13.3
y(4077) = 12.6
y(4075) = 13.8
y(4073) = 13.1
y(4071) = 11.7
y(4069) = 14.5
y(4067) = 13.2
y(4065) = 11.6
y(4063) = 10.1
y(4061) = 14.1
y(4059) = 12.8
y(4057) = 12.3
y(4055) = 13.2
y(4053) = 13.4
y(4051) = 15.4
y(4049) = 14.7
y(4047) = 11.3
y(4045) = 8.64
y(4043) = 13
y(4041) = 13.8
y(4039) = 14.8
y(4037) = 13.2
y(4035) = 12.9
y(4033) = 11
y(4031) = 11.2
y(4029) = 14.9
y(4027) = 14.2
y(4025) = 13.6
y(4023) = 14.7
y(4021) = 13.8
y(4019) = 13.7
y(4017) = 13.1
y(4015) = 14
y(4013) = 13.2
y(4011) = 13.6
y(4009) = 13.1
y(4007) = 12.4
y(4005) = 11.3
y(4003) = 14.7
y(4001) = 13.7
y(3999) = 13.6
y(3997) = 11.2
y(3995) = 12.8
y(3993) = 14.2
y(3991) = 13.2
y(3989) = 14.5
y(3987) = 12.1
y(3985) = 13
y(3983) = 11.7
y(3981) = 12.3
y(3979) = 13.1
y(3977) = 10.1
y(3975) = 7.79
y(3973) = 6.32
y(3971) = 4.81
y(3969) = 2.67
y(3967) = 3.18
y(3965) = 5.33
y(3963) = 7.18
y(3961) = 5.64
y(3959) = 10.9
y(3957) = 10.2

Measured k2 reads 1.3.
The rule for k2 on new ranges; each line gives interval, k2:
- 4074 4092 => 1.0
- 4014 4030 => 0.6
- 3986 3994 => 0.9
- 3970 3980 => 2.9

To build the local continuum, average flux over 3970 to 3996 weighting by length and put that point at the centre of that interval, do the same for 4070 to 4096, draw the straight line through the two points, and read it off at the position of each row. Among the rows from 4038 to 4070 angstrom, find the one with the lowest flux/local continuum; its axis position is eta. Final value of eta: 4045 angstrom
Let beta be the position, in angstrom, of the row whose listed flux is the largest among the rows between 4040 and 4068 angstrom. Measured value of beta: 4051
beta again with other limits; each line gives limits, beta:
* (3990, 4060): 4051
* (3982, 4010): 4003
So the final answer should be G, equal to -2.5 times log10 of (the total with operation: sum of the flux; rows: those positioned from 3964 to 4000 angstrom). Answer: -5.65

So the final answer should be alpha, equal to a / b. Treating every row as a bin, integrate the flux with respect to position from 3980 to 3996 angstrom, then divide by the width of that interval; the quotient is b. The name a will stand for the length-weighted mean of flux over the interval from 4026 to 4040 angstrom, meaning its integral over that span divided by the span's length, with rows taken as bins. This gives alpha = 1.02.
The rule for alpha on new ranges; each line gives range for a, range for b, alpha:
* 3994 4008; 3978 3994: 0.98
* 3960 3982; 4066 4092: 0.51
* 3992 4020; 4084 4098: 0.90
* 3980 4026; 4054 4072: 1.05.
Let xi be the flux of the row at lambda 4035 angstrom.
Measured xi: 12.9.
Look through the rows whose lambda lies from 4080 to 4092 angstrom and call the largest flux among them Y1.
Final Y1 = 16.1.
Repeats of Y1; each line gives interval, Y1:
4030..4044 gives 14.8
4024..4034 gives 14.9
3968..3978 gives 10.1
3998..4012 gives 14.7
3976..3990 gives 14.5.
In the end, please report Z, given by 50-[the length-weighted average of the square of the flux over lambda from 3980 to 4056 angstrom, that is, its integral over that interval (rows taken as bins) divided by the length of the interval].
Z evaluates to -124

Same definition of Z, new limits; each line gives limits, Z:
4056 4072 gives -109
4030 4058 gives -116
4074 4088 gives -144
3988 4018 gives -126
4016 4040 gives -132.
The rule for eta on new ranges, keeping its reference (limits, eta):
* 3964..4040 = 3969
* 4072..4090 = 4077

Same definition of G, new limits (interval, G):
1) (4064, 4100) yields -5.99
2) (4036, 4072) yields -5.91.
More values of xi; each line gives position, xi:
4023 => 14.7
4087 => 15.3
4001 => 13.7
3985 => 13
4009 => 13.1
